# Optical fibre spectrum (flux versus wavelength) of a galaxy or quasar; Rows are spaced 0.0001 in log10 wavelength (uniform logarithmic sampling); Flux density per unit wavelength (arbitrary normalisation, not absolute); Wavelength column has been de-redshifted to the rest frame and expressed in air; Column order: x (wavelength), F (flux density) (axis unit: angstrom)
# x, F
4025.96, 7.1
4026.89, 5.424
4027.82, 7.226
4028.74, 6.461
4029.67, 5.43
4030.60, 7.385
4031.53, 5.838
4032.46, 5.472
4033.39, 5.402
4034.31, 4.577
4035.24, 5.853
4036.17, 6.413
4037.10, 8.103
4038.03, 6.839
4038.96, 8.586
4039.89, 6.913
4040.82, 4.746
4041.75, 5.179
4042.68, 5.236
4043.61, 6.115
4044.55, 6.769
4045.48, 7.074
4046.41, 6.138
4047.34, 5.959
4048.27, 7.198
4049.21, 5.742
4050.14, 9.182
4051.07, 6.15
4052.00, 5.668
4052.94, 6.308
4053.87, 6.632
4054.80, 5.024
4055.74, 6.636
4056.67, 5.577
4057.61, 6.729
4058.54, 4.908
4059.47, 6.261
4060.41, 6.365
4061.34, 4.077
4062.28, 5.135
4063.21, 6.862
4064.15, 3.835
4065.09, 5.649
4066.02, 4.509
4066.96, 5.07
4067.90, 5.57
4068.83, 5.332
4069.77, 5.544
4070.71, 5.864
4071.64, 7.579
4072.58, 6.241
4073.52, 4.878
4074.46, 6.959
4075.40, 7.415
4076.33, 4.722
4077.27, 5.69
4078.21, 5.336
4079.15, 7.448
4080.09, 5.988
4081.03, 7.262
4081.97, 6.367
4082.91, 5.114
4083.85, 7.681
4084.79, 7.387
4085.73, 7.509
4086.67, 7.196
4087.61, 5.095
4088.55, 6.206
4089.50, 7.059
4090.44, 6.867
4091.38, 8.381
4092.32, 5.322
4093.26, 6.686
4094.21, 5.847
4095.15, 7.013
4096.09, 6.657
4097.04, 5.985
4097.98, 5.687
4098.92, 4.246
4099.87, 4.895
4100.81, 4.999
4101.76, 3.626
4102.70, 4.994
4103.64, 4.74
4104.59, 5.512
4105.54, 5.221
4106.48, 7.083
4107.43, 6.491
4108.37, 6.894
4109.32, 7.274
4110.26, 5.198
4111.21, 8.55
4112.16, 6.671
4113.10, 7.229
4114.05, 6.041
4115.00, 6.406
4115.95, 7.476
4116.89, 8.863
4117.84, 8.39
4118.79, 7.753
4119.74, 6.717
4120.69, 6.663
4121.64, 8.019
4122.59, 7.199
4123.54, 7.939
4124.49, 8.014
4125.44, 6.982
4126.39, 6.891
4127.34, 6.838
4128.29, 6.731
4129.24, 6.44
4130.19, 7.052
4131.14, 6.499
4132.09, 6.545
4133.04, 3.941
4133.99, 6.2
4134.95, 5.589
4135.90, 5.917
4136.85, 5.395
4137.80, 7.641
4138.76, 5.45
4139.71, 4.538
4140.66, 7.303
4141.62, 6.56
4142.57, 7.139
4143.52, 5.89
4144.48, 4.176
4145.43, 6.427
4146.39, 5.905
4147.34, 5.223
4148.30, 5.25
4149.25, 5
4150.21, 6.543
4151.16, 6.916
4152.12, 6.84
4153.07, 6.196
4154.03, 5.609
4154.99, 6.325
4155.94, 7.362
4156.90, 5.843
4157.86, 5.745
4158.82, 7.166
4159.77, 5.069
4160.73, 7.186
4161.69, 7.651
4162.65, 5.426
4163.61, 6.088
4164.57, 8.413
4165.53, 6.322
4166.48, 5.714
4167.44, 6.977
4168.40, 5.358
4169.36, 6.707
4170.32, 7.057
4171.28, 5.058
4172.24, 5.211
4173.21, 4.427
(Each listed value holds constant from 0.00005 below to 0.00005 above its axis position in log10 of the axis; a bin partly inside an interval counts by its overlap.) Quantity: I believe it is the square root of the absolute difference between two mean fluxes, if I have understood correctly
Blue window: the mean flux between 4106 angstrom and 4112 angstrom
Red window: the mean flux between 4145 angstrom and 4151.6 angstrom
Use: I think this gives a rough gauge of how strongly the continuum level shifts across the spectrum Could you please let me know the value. 1.0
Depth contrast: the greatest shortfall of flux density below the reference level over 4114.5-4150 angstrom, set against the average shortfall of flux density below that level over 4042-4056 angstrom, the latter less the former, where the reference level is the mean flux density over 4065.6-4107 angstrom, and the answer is -2.4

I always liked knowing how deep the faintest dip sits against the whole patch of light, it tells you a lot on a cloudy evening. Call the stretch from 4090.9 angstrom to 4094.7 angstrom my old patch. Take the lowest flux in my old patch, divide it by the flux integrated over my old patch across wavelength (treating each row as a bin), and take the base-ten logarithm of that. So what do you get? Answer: -0.67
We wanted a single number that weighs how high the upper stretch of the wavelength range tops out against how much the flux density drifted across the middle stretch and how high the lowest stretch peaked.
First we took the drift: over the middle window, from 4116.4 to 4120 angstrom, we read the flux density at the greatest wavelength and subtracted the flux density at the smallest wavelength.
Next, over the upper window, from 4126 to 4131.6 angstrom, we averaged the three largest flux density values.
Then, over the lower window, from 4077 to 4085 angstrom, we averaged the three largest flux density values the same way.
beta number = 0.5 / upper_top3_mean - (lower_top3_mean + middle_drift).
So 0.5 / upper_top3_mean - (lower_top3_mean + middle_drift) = -5.3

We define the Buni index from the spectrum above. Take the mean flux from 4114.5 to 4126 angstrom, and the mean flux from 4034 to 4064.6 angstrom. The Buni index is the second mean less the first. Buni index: -1.4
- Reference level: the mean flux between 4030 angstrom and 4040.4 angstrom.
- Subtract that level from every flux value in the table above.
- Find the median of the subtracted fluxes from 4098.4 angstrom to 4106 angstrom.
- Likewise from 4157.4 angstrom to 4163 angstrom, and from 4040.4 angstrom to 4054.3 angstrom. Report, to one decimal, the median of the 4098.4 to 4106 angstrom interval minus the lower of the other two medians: -1.2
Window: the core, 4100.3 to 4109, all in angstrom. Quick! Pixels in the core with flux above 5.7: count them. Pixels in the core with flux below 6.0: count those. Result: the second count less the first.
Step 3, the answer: 3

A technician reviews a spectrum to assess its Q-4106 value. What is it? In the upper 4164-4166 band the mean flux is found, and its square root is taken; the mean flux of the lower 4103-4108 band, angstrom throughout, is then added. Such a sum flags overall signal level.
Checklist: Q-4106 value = 8.5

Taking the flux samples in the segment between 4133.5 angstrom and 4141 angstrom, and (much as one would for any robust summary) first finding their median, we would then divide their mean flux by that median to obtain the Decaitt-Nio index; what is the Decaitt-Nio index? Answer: 1.04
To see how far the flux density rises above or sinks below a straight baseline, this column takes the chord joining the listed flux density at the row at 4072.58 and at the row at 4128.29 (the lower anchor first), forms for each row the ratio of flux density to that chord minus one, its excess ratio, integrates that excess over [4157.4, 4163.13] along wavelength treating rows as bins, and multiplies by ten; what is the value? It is -5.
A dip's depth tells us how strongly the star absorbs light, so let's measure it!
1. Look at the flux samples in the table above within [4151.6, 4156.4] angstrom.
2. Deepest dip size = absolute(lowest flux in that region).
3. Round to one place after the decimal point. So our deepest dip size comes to 5.6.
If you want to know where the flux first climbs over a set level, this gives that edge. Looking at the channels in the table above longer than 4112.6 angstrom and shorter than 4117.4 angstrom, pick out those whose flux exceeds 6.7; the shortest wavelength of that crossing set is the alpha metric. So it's 4113.10 angstrom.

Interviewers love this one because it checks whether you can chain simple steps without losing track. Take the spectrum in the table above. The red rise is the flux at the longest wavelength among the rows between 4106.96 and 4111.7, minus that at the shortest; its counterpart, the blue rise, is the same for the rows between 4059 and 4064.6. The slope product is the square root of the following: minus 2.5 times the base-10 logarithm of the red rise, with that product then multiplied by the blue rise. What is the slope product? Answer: 1.4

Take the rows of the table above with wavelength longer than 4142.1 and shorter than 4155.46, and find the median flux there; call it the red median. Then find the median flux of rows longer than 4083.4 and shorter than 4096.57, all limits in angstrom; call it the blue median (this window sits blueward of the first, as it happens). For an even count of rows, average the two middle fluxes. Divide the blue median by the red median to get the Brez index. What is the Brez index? 1.15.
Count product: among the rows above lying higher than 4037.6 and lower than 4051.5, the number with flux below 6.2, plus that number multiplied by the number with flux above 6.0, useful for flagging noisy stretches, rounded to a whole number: 88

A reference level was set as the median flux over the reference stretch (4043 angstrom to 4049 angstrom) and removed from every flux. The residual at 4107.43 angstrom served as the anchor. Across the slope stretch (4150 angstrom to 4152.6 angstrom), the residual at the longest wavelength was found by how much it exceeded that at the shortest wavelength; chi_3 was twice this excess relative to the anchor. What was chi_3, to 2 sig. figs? 16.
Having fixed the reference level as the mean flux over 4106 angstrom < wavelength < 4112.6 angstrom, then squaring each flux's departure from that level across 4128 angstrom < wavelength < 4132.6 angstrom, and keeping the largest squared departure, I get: 0.2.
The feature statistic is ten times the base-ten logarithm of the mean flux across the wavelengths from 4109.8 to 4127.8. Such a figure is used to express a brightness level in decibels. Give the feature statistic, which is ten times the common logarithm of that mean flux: 8.61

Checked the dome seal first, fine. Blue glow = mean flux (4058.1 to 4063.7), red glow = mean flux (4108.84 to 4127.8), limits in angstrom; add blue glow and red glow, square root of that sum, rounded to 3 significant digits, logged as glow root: 3.59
